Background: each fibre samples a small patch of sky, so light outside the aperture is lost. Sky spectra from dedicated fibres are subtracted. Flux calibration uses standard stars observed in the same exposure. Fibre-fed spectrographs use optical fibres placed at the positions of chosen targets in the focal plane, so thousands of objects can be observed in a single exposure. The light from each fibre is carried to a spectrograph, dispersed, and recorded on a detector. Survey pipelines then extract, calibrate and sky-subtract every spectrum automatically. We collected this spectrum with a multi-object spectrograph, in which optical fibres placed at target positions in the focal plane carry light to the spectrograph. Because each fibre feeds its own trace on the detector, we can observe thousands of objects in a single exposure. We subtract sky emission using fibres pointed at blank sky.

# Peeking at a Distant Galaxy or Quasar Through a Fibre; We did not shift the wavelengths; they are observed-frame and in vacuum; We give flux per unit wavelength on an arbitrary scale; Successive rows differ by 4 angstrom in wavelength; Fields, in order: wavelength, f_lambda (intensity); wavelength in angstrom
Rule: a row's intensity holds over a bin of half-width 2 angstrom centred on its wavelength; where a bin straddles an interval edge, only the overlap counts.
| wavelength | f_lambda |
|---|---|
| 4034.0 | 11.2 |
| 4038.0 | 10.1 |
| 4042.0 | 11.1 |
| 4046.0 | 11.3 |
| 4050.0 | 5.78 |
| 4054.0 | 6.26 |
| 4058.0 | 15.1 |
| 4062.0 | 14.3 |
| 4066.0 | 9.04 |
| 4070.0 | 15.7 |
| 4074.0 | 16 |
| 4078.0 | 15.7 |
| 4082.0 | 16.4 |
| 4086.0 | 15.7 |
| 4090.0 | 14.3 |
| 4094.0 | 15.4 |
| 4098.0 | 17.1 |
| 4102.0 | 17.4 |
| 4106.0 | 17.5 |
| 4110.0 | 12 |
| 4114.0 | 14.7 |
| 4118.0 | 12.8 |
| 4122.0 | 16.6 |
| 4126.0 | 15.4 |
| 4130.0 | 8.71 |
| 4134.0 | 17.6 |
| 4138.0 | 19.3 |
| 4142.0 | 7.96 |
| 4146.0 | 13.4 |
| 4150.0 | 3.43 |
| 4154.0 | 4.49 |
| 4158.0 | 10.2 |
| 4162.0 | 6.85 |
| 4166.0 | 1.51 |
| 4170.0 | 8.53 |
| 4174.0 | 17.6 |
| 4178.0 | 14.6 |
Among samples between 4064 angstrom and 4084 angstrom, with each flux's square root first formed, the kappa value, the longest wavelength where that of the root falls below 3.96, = 4066.0 angstrom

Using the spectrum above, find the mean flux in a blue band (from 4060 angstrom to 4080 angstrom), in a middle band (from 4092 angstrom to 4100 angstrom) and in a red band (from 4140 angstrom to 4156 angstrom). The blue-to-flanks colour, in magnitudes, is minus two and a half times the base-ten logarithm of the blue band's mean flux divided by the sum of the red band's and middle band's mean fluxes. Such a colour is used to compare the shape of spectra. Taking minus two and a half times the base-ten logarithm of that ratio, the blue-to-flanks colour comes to 0.55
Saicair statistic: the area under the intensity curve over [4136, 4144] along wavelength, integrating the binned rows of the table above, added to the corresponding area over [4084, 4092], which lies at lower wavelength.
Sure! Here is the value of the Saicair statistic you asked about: 229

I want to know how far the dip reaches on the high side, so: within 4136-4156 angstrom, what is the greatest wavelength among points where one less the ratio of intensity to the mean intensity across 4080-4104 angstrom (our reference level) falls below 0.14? 4138.0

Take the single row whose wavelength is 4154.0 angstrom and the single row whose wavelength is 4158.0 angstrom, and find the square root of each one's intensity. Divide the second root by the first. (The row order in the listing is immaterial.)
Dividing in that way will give 1.51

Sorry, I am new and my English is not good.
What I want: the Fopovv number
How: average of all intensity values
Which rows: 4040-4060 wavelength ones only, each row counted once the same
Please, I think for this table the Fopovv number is 10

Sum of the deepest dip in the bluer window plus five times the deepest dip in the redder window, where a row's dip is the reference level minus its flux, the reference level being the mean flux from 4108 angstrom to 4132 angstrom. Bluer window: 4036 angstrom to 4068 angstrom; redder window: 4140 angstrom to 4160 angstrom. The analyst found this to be 57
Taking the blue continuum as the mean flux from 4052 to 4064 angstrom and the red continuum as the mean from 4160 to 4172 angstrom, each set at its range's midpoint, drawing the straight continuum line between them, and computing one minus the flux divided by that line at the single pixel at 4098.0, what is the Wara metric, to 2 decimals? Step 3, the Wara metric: -0.79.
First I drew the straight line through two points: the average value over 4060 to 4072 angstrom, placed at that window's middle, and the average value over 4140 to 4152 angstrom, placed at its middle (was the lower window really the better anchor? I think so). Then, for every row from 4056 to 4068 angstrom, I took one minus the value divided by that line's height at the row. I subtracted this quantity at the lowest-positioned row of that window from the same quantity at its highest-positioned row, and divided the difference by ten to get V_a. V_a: 0.04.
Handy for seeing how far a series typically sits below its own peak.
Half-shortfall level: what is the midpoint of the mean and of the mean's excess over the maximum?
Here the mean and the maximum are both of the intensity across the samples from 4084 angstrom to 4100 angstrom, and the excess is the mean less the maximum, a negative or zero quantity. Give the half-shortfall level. 7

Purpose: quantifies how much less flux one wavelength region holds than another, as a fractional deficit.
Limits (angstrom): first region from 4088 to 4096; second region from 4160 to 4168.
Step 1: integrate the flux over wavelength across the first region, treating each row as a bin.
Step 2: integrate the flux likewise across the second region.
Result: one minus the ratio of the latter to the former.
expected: 0.72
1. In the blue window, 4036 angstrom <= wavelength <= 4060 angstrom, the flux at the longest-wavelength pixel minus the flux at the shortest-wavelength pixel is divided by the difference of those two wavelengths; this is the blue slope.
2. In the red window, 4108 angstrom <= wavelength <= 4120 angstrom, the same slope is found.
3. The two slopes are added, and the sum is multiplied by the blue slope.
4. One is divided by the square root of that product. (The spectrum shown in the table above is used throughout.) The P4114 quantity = 3.4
